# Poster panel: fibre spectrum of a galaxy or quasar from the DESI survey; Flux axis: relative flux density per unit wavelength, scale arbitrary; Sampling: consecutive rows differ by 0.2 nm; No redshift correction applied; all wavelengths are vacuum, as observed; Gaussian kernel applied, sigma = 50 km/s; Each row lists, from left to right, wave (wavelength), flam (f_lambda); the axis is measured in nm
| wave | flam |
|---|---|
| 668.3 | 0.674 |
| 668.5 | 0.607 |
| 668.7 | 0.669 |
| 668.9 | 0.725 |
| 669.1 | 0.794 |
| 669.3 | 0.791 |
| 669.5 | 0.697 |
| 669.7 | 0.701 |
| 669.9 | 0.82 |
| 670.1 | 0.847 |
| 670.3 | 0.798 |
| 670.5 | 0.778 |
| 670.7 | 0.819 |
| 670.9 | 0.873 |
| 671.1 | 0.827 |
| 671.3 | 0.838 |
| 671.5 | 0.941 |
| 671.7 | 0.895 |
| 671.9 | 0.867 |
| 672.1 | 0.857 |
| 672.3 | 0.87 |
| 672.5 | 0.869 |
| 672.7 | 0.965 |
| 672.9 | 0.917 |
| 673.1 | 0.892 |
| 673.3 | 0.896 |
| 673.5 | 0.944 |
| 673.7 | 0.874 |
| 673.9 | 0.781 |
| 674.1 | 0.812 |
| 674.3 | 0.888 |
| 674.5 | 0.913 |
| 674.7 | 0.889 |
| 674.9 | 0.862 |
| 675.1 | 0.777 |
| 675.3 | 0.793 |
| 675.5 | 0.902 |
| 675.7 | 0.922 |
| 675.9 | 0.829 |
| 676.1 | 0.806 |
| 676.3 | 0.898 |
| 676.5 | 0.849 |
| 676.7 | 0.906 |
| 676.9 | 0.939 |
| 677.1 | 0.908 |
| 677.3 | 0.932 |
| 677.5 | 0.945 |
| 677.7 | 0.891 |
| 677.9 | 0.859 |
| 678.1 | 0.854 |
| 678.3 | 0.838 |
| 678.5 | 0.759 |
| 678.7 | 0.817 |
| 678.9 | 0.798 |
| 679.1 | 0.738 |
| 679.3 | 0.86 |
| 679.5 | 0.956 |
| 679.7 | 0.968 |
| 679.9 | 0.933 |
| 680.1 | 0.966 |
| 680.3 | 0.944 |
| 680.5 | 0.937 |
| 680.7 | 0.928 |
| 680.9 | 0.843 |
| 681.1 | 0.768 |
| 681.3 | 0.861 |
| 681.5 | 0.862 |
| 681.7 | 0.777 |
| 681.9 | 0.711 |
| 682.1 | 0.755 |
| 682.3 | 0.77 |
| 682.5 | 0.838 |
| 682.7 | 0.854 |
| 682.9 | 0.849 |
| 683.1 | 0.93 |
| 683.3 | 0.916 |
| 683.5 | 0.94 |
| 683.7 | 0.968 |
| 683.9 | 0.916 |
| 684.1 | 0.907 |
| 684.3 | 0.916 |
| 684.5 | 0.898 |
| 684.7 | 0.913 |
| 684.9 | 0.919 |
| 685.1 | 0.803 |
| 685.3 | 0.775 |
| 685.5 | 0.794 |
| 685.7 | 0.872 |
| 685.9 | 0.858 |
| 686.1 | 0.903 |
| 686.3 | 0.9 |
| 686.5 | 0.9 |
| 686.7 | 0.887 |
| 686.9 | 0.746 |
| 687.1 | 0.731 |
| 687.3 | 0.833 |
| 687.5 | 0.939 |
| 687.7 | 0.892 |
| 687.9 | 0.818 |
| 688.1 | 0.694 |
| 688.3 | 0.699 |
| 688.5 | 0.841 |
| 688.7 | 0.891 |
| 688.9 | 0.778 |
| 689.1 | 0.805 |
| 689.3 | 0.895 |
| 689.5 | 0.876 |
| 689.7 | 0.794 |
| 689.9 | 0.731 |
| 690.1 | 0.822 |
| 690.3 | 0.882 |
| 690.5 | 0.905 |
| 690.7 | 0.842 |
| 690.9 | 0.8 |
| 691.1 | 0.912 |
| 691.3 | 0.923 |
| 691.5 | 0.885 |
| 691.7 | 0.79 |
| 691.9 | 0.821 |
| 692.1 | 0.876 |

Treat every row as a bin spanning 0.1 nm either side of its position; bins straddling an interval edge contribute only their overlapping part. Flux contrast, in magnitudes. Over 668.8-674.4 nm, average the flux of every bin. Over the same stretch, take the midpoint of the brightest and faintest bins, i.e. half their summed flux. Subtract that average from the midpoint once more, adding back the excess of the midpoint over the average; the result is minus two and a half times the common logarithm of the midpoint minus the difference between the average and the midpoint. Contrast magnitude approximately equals 0.215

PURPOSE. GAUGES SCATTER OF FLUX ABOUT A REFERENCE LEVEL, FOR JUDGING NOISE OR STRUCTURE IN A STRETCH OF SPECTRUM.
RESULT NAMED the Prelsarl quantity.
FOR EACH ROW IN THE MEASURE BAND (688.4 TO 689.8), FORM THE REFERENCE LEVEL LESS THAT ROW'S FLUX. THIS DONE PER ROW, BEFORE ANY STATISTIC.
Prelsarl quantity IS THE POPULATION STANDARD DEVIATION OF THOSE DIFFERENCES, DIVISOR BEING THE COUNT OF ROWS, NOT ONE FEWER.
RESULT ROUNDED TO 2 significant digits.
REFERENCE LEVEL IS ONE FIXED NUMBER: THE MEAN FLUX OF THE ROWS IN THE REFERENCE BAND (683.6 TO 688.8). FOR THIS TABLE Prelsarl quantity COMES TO 0.045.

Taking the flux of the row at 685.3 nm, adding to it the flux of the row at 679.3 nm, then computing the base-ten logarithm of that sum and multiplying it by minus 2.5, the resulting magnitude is -0.53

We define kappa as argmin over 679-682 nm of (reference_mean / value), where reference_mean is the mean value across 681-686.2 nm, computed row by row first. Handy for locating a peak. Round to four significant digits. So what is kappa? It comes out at 679.7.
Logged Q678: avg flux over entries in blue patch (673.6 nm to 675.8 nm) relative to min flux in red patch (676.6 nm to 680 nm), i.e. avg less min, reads 0.12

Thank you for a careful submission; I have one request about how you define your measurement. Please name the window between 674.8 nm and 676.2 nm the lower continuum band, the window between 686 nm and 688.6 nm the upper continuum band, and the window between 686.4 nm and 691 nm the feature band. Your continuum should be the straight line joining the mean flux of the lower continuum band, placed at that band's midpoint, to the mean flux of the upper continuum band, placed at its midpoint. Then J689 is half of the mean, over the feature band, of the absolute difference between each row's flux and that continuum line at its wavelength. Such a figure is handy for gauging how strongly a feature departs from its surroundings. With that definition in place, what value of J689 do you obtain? 0.029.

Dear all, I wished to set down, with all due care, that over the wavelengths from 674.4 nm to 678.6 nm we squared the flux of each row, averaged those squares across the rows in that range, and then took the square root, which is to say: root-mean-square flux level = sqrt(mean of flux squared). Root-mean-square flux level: 0.872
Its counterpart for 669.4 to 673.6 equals 0.856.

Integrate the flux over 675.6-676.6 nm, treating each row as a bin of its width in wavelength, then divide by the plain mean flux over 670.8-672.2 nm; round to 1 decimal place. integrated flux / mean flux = 1.0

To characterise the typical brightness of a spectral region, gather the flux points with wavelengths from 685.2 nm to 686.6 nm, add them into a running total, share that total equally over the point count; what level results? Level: 0.857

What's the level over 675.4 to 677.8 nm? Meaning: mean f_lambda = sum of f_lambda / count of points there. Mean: 0.89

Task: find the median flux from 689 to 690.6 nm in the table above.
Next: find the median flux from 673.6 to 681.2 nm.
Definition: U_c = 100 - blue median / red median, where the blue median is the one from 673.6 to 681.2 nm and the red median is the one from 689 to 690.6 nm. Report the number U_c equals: 98.96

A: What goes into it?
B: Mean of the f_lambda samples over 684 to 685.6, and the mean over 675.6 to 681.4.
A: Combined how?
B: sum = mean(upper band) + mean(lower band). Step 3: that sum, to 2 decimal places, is 1.74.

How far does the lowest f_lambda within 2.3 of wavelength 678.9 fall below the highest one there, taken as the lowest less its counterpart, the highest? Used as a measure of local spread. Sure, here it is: -0.23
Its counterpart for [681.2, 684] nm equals -0.26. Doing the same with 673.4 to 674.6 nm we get -0.16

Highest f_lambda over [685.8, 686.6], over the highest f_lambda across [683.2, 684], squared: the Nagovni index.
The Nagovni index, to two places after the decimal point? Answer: 0.87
